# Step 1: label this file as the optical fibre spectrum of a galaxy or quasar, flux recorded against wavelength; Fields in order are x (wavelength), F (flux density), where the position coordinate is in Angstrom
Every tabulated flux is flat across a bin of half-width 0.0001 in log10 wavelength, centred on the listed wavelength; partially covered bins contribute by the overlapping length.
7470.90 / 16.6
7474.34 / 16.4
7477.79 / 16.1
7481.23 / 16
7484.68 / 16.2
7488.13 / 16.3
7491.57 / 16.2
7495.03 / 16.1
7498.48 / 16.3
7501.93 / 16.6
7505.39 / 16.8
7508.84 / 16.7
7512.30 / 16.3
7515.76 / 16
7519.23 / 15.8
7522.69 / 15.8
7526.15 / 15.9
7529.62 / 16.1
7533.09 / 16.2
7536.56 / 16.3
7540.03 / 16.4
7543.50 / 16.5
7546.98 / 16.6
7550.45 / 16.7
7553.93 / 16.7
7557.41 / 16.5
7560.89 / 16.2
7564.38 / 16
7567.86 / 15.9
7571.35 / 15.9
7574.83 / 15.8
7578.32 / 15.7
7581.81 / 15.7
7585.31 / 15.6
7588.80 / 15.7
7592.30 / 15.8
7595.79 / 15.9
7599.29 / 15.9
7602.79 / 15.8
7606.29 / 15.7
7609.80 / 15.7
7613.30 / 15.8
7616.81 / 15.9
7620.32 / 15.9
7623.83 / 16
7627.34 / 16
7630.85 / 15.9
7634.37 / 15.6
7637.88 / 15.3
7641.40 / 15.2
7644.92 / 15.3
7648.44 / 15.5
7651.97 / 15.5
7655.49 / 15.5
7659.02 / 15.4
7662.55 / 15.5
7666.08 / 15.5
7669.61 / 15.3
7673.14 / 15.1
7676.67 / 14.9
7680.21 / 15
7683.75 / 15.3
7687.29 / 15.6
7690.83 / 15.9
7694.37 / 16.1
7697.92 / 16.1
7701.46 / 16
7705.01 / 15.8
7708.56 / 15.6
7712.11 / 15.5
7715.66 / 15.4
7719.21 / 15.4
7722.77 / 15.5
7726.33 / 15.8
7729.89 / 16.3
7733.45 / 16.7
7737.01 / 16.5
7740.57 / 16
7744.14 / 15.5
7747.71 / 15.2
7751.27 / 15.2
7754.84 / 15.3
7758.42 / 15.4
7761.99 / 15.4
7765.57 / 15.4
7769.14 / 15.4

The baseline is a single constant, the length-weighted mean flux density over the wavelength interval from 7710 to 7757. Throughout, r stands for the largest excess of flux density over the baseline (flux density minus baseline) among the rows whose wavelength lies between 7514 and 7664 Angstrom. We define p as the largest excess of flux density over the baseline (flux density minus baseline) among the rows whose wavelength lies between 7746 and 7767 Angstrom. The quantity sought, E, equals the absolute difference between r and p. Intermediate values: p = -0.3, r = 0.99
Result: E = 1.30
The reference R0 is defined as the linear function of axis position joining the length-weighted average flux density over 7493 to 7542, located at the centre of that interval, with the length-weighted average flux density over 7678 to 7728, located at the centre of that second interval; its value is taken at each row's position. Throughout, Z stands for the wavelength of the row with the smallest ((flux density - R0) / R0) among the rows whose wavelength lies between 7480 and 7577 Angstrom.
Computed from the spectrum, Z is 7519.23 Angstrom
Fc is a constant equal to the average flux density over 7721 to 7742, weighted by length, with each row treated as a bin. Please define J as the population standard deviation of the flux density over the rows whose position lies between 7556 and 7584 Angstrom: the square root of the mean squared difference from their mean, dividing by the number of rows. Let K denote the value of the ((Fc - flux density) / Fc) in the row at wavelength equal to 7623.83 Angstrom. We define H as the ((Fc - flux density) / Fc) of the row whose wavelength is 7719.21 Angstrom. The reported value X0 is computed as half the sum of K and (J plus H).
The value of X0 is 0.15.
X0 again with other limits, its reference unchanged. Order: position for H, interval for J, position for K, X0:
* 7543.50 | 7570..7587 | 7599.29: 0.05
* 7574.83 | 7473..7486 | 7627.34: 0.09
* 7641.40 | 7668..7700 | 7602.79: 0.26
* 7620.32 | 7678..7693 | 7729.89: 0.17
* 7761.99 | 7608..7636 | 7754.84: 0.11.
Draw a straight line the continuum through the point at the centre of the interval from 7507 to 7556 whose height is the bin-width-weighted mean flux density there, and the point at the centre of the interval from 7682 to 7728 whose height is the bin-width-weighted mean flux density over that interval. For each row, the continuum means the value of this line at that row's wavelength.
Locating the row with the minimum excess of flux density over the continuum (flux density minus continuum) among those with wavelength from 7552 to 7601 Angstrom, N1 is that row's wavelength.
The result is 7585.31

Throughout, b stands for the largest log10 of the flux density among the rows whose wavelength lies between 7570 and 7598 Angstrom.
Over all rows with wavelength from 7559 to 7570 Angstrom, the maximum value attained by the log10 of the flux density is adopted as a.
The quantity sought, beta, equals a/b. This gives 1.01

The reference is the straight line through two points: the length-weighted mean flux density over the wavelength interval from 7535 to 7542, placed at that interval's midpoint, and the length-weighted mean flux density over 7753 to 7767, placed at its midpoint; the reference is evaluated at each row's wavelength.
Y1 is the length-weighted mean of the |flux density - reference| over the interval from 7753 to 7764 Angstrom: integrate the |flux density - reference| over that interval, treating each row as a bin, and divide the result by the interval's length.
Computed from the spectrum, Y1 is 0.05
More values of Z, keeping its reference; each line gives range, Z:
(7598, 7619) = 7606.29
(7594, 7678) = 7676.67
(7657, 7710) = 7676.67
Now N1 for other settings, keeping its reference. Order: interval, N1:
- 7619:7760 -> 7676.67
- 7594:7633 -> 7606.29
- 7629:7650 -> 7641.40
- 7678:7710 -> 7680.21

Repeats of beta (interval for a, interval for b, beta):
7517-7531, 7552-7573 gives 0.99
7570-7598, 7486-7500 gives 0.99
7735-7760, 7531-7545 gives 1.00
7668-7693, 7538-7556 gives 0.98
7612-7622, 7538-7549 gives 0.98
